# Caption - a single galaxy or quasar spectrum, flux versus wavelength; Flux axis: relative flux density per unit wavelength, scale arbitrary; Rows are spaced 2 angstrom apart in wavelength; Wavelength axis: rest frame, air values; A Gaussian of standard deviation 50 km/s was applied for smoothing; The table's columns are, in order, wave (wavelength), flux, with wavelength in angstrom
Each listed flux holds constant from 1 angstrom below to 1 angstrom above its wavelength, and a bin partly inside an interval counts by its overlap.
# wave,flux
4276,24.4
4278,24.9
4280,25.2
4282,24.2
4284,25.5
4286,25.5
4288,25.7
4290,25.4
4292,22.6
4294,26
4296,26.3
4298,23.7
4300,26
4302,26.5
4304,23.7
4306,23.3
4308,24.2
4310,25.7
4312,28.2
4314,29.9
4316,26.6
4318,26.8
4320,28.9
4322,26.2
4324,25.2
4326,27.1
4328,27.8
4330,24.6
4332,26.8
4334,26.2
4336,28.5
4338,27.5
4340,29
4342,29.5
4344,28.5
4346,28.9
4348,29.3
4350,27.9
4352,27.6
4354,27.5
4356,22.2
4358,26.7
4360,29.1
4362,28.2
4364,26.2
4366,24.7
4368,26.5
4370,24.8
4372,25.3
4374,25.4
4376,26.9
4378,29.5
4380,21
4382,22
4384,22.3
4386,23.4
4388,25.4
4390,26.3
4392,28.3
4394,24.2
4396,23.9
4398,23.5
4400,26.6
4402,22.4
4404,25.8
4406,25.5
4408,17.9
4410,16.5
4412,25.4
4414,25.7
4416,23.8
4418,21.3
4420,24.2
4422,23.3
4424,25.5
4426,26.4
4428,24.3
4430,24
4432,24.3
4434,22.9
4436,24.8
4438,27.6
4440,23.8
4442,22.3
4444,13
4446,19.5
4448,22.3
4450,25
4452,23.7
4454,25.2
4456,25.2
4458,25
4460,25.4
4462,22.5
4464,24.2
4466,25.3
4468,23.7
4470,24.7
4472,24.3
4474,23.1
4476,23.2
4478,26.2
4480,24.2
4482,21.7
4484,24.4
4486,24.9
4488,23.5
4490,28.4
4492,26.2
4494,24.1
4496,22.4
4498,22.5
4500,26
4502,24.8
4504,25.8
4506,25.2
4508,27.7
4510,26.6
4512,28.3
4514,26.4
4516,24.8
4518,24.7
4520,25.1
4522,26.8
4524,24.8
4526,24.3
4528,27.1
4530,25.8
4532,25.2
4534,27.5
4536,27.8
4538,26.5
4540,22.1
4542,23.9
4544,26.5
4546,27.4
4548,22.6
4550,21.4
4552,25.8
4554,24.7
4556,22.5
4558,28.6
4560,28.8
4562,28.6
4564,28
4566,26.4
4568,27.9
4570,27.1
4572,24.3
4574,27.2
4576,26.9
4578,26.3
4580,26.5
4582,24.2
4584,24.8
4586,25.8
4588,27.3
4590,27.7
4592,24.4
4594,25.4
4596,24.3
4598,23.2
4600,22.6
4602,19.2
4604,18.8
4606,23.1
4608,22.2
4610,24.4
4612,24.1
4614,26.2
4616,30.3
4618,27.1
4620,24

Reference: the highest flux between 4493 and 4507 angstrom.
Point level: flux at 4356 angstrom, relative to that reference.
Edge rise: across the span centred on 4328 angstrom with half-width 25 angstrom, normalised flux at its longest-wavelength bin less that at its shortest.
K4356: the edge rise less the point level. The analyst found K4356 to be -0.70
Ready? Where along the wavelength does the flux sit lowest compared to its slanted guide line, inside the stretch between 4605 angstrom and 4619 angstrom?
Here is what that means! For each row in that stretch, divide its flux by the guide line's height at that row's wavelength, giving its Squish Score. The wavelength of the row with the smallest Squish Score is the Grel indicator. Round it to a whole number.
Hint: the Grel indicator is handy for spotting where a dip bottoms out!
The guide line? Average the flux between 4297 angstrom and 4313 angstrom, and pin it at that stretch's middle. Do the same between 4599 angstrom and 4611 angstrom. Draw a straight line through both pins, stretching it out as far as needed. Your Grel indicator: 4608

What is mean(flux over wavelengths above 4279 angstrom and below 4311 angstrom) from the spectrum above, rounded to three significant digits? 25.0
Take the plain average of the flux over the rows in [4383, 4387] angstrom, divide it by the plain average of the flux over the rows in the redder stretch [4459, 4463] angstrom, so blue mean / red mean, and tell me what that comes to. 0.95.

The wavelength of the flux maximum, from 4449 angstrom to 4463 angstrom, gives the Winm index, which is 4460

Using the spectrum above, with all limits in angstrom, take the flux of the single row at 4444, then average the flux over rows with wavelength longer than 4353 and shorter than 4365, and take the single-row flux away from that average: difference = 14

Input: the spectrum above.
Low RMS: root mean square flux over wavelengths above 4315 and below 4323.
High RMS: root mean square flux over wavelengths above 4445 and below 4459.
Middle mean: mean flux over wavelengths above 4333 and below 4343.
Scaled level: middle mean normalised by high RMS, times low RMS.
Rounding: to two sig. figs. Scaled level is 32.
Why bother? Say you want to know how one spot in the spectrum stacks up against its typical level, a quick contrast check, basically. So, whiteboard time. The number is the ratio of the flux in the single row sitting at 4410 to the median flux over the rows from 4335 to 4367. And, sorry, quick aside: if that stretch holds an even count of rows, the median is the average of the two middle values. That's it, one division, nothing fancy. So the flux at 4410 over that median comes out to 0.59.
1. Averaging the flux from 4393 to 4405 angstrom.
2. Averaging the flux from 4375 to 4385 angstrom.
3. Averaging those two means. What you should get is 24.4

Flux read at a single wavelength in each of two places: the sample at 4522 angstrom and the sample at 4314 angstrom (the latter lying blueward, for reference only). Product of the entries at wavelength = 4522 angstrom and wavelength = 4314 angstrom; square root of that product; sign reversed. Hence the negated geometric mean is -28.3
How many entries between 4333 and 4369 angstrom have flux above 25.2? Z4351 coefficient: 16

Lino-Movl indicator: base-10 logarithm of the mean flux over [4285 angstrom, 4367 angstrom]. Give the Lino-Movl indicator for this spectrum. 1.42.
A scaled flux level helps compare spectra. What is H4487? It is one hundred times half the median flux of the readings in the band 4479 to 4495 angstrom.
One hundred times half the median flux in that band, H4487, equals 1215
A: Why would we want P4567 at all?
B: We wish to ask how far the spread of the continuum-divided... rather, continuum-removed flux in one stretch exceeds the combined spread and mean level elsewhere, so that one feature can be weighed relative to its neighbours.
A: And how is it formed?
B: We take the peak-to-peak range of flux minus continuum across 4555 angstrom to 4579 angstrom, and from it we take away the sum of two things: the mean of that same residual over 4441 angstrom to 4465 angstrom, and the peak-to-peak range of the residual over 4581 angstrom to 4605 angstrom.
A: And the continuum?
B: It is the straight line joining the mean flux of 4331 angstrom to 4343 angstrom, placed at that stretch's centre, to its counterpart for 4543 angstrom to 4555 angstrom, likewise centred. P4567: 1.1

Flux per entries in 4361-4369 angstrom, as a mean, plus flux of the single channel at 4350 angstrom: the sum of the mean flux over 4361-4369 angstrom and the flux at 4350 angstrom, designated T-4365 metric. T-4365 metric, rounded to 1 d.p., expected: 54.3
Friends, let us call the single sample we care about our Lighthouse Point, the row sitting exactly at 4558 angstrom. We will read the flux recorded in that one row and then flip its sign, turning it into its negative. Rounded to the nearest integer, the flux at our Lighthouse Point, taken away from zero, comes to -29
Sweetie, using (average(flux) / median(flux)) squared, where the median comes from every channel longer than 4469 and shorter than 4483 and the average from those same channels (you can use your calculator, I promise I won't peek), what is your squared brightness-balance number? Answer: 0.98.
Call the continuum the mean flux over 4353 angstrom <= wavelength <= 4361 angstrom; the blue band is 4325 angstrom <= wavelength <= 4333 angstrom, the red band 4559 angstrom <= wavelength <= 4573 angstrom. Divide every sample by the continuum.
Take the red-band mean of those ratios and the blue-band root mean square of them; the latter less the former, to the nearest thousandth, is -0.026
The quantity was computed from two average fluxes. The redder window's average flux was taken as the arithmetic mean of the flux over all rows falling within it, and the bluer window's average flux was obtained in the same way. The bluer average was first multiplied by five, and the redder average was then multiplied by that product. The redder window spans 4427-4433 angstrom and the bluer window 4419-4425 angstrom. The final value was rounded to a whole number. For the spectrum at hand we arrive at 2944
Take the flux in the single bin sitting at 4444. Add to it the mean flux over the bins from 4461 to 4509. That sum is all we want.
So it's 38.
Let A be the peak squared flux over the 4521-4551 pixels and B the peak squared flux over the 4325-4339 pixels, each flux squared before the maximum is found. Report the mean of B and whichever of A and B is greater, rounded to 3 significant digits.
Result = 812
